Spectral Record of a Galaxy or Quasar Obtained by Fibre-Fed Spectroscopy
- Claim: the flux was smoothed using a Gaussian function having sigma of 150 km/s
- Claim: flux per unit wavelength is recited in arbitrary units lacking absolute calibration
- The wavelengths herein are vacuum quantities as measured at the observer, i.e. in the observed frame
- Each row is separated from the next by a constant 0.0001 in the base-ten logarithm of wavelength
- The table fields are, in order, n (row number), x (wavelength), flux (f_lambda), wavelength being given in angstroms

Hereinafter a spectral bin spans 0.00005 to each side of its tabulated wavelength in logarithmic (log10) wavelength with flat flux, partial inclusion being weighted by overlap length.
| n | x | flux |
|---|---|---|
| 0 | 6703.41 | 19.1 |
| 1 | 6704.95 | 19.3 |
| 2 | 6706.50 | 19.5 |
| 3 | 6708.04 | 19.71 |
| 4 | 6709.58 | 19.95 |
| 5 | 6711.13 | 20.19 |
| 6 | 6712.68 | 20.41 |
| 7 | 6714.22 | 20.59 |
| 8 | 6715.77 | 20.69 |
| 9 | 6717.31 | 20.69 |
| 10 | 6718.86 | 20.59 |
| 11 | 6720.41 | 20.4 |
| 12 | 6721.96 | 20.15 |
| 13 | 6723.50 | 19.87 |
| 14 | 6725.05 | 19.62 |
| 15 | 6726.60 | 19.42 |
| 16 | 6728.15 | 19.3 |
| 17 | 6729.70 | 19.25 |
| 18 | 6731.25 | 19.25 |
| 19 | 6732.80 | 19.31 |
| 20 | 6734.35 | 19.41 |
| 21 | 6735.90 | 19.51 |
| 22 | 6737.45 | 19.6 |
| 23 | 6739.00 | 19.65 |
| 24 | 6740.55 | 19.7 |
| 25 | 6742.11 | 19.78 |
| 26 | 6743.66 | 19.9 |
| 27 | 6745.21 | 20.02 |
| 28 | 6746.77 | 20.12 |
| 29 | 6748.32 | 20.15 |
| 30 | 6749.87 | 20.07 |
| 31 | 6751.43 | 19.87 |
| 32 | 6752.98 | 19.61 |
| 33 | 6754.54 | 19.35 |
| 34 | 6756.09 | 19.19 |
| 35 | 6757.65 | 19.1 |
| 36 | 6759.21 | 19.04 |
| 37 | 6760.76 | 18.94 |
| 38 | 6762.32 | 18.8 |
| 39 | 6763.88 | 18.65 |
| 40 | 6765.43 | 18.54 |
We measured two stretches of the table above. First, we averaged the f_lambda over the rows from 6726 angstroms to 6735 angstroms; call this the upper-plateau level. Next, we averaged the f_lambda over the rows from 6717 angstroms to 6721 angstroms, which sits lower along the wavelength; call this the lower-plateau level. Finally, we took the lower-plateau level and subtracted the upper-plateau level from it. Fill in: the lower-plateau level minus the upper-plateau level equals 1.2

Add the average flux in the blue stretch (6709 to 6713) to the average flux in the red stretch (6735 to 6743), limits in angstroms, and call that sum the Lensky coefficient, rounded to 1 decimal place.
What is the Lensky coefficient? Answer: 39.8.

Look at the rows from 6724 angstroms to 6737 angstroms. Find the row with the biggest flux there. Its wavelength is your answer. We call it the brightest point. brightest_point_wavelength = 6725.05 angstroms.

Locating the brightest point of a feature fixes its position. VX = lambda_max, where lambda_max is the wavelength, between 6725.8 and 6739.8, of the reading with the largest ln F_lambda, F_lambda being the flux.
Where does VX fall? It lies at 6739.00 angstroms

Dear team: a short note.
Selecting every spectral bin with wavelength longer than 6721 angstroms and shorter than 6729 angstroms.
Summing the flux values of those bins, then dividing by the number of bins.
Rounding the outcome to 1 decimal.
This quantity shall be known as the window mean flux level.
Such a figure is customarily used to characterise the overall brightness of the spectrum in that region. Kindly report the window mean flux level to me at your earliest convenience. 19.7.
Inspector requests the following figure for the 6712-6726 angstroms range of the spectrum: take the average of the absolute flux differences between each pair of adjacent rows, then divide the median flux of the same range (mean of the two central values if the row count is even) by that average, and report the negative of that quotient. -121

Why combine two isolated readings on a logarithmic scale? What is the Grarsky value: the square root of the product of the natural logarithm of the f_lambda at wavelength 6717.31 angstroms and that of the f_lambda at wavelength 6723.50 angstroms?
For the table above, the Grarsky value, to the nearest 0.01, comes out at 3.01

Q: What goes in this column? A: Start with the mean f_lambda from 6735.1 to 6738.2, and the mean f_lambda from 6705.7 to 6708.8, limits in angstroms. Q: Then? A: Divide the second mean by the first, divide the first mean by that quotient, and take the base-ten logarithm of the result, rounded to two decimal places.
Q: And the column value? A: 1.29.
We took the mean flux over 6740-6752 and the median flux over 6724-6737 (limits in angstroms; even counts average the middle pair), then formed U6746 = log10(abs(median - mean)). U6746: -0.23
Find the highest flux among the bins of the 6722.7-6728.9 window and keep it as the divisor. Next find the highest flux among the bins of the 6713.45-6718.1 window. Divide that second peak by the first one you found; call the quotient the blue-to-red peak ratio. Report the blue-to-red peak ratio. 1.04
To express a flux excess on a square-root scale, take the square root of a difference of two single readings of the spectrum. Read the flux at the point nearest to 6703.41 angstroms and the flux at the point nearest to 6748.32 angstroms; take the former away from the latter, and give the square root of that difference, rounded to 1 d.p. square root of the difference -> 1.0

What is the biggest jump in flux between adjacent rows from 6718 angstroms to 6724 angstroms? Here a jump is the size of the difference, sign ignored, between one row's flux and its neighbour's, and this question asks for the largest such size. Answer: 0.280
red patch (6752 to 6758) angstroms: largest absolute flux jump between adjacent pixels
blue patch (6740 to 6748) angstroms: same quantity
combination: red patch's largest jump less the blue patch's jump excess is 0.14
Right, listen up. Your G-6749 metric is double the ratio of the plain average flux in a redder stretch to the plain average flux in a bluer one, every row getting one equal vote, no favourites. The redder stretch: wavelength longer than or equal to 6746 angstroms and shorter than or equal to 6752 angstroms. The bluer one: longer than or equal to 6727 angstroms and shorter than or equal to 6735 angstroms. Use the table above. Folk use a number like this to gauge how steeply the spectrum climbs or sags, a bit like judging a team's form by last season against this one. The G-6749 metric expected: 2.08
